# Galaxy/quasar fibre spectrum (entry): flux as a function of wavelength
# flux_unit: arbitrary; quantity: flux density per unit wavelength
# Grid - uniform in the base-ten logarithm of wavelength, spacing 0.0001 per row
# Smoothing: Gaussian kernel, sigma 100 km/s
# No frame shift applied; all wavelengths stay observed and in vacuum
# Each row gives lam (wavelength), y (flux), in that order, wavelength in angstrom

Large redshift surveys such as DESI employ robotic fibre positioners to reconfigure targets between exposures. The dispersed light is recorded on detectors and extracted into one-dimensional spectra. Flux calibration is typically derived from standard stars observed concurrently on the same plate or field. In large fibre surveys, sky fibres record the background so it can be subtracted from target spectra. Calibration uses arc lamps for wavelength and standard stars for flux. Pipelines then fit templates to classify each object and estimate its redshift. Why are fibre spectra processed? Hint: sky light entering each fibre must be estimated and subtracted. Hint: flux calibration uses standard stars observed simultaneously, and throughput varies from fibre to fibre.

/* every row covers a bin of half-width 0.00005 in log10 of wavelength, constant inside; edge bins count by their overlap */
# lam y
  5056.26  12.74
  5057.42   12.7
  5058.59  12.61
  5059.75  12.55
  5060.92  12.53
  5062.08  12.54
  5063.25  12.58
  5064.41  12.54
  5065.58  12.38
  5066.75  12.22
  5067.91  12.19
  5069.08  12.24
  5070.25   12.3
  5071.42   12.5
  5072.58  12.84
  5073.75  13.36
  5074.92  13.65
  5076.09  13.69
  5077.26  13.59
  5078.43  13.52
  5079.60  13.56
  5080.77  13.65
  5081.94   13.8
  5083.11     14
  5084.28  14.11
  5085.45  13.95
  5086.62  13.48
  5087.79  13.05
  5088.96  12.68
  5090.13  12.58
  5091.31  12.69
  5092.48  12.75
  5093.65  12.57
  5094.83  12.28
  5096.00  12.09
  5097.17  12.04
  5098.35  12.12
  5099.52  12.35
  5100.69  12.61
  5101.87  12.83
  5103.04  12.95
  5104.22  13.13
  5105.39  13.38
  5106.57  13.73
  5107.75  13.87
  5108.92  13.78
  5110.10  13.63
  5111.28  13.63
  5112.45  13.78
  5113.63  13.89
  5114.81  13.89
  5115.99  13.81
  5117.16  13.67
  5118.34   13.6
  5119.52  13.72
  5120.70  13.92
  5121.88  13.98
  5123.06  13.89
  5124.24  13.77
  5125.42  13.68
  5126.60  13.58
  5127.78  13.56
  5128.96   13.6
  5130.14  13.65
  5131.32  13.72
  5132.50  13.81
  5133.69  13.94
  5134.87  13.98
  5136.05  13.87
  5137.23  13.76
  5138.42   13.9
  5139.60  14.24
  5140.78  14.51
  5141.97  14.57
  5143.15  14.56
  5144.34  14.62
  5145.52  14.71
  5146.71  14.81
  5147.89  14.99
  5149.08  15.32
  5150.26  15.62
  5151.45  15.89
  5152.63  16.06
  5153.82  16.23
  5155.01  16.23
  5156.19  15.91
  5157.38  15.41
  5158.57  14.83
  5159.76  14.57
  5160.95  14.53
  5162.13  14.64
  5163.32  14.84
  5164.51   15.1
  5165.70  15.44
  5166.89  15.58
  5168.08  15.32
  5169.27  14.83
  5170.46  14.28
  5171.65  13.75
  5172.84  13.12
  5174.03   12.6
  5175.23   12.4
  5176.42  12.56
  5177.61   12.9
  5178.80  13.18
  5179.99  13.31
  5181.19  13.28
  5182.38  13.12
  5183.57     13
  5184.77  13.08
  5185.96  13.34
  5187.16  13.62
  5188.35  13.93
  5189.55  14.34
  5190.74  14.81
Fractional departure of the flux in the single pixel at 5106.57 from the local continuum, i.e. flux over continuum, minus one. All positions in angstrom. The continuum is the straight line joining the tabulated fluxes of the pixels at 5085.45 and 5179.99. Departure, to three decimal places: -0.006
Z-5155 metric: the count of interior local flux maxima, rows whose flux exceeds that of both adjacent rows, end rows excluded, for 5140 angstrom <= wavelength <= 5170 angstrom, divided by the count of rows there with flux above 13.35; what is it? 0.08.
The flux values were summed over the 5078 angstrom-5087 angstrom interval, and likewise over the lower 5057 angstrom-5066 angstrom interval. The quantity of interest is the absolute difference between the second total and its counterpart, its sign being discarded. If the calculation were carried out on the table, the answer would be 10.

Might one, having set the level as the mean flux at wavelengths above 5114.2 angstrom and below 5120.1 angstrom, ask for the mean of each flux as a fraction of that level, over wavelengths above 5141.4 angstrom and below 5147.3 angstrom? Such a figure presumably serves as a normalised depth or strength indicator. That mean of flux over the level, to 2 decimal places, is 1.07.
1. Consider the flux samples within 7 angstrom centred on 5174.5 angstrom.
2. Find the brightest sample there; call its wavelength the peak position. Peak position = 5171.65 angstrom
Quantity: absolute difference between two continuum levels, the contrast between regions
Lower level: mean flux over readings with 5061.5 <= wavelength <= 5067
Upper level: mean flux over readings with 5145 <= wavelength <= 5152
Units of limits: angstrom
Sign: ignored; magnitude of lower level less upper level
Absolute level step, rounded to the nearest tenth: 2.8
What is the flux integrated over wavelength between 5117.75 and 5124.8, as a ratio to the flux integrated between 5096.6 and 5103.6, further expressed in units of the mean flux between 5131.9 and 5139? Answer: 0.080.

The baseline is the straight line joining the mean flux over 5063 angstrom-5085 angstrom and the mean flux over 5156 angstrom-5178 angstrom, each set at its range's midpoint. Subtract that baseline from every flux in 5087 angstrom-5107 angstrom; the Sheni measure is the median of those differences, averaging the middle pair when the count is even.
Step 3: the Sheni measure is -0.64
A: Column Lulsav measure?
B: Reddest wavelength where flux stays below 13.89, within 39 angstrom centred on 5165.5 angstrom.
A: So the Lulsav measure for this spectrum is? 5184.77 angstrom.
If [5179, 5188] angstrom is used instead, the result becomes 5187.16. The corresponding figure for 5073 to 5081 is 5080.77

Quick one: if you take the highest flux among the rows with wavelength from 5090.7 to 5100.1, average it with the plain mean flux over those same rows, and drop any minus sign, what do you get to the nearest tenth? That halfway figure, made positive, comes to 12.6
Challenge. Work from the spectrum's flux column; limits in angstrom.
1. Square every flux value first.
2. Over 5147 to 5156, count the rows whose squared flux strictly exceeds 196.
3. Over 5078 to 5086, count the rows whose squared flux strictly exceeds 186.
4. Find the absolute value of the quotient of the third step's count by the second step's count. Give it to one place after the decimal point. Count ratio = 0.7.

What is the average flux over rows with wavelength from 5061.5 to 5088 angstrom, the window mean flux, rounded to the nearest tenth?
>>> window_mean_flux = 13.1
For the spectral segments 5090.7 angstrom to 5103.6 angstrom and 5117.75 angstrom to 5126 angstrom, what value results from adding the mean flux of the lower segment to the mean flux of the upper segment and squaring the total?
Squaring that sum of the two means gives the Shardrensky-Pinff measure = 690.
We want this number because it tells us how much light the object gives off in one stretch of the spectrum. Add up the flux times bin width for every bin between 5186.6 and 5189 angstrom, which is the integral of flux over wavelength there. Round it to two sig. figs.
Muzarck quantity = 33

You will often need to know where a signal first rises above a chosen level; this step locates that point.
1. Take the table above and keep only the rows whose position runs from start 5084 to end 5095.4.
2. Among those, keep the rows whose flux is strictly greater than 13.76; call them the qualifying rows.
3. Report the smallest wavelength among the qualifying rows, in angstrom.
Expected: 5084.28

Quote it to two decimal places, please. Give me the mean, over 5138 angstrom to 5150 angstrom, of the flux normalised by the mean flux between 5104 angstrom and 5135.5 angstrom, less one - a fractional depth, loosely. 0.07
